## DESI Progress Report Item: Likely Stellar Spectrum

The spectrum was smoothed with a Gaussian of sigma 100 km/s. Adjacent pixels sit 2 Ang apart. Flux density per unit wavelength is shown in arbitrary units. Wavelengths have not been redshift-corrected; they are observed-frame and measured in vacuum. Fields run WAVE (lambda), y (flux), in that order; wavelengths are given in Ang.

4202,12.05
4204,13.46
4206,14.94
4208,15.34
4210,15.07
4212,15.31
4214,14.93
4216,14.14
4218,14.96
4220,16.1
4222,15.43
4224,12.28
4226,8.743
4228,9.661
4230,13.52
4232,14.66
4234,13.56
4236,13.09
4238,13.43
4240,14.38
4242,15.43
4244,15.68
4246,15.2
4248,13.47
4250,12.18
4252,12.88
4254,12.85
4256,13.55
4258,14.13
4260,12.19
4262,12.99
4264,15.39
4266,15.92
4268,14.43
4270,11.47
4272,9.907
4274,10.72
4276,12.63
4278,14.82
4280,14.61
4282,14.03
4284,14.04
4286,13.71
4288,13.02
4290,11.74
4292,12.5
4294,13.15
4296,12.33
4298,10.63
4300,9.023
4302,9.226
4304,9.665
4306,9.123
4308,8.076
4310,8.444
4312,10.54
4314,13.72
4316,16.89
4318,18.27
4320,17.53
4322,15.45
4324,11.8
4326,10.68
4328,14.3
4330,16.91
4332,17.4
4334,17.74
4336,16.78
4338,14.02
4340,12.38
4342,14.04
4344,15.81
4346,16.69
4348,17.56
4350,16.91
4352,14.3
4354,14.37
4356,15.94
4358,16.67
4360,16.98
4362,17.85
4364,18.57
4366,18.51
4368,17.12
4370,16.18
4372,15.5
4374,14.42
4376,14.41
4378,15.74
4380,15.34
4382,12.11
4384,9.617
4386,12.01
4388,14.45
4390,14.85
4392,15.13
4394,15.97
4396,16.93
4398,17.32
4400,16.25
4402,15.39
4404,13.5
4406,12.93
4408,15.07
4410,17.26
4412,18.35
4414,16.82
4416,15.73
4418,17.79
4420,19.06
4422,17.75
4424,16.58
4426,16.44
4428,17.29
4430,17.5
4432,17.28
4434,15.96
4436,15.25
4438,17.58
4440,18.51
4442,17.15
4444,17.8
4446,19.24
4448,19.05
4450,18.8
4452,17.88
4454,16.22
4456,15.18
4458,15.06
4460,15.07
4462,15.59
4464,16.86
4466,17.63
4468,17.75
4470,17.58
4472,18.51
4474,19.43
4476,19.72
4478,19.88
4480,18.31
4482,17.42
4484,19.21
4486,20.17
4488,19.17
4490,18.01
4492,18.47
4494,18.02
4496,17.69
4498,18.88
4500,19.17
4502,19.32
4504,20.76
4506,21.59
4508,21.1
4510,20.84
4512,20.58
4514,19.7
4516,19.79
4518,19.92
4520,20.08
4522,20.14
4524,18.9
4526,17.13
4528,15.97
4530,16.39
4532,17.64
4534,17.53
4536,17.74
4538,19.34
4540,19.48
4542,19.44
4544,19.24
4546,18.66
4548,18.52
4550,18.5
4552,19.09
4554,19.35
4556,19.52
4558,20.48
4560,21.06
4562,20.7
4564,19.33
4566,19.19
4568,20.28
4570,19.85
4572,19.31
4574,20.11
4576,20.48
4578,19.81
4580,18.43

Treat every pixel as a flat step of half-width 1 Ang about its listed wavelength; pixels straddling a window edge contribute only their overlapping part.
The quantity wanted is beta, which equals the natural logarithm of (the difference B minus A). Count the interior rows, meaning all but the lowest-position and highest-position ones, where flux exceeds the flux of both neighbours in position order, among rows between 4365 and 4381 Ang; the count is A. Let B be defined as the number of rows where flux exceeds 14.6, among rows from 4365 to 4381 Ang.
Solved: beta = 1.61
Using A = 1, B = 6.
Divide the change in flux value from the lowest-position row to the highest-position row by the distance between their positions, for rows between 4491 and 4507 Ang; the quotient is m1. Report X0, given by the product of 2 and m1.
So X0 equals 0.45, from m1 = 0.22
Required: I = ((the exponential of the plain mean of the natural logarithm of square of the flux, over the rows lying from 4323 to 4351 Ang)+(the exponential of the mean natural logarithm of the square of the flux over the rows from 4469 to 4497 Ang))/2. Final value 287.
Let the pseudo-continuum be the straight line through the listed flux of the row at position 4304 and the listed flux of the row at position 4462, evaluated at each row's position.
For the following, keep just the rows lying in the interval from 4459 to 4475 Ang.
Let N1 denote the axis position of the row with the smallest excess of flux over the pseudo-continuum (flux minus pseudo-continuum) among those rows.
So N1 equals 4460 Ang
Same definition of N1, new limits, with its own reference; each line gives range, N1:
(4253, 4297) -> 4272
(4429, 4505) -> 4460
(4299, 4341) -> 4308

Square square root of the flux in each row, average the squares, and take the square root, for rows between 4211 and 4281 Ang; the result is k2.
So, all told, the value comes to 3.68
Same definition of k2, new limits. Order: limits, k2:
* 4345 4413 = 3.95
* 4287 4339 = 3.61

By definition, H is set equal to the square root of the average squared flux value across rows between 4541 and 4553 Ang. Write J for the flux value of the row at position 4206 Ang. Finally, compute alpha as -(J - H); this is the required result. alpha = 4.0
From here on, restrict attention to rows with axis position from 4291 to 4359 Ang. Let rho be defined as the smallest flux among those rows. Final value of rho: 8.076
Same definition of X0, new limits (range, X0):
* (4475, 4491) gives -0.24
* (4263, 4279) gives -0.08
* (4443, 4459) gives -0.39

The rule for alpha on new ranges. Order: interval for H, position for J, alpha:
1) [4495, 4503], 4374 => 4.4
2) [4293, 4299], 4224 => -0.2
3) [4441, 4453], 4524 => -0.6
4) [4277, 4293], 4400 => -2.7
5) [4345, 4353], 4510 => -4.4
